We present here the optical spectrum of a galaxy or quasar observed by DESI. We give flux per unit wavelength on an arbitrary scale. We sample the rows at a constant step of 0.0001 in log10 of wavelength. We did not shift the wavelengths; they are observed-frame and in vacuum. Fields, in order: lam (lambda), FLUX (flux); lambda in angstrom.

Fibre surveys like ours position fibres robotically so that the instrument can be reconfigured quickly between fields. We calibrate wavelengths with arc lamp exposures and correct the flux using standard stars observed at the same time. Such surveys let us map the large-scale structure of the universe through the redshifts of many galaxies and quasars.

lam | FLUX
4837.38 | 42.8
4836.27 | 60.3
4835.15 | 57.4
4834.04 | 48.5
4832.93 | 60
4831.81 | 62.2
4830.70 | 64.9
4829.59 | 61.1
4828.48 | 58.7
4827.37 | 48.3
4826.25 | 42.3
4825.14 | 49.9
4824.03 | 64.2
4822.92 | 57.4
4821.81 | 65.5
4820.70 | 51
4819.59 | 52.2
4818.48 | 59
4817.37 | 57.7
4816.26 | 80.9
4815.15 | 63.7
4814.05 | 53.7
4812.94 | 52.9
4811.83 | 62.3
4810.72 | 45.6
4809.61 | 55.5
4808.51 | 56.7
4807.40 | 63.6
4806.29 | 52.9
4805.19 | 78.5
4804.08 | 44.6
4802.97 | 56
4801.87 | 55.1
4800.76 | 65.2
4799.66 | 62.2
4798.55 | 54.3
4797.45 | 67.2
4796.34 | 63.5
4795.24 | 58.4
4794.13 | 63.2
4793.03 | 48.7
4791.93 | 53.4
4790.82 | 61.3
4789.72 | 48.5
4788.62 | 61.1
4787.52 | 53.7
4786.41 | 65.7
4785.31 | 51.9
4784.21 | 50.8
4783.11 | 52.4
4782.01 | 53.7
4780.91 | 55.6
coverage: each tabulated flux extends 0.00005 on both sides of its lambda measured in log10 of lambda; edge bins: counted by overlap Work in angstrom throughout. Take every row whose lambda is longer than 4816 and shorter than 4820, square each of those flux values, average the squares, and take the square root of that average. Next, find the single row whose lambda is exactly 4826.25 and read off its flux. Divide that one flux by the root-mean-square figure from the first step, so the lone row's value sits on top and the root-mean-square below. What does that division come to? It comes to 0.67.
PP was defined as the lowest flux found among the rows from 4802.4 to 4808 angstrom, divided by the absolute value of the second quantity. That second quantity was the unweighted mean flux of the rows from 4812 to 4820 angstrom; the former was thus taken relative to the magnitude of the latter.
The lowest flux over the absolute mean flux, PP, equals 0.74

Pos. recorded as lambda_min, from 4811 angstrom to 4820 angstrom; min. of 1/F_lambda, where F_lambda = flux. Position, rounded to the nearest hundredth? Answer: 4816.26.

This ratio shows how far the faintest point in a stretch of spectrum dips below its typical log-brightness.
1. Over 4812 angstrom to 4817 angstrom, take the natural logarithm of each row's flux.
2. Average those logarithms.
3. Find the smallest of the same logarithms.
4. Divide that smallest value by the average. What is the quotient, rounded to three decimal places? 0.962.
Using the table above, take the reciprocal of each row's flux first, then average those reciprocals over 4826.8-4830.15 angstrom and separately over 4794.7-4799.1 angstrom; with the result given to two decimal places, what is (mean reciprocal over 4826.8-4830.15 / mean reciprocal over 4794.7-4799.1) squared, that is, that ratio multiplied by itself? 1.19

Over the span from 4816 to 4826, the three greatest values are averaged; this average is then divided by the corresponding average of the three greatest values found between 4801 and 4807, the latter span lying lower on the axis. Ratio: 1.11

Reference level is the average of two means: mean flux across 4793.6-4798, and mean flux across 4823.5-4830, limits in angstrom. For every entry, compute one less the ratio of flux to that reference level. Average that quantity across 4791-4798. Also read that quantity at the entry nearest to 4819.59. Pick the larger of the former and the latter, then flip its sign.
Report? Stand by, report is -0.11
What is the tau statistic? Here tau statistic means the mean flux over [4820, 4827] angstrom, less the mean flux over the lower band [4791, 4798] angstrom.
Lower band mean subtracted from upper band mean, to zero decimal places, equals -4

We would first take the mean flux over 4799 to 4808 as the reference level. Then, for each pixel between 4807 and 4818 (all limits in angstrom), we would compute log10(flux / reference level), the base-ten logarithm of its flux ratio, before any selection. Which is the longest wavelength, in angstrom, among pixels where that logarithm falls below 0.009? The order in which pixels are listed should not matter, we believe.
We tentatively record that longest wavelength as 4817.37 angstrom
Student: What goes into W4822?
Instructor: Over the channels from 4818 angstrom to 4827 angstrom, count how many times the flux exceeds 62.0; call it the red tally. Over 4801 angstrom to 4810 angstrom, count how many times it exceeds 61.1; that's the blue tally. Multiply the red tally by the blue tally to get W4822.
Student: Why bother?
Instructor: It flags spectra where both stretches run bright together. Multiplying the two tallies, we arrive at 4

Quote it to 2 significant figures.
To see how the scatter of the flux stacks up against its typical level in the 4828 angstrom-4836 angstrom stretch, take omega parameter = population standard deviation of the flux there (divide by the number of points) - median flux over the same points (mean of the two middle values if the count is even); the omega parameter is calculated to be -55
